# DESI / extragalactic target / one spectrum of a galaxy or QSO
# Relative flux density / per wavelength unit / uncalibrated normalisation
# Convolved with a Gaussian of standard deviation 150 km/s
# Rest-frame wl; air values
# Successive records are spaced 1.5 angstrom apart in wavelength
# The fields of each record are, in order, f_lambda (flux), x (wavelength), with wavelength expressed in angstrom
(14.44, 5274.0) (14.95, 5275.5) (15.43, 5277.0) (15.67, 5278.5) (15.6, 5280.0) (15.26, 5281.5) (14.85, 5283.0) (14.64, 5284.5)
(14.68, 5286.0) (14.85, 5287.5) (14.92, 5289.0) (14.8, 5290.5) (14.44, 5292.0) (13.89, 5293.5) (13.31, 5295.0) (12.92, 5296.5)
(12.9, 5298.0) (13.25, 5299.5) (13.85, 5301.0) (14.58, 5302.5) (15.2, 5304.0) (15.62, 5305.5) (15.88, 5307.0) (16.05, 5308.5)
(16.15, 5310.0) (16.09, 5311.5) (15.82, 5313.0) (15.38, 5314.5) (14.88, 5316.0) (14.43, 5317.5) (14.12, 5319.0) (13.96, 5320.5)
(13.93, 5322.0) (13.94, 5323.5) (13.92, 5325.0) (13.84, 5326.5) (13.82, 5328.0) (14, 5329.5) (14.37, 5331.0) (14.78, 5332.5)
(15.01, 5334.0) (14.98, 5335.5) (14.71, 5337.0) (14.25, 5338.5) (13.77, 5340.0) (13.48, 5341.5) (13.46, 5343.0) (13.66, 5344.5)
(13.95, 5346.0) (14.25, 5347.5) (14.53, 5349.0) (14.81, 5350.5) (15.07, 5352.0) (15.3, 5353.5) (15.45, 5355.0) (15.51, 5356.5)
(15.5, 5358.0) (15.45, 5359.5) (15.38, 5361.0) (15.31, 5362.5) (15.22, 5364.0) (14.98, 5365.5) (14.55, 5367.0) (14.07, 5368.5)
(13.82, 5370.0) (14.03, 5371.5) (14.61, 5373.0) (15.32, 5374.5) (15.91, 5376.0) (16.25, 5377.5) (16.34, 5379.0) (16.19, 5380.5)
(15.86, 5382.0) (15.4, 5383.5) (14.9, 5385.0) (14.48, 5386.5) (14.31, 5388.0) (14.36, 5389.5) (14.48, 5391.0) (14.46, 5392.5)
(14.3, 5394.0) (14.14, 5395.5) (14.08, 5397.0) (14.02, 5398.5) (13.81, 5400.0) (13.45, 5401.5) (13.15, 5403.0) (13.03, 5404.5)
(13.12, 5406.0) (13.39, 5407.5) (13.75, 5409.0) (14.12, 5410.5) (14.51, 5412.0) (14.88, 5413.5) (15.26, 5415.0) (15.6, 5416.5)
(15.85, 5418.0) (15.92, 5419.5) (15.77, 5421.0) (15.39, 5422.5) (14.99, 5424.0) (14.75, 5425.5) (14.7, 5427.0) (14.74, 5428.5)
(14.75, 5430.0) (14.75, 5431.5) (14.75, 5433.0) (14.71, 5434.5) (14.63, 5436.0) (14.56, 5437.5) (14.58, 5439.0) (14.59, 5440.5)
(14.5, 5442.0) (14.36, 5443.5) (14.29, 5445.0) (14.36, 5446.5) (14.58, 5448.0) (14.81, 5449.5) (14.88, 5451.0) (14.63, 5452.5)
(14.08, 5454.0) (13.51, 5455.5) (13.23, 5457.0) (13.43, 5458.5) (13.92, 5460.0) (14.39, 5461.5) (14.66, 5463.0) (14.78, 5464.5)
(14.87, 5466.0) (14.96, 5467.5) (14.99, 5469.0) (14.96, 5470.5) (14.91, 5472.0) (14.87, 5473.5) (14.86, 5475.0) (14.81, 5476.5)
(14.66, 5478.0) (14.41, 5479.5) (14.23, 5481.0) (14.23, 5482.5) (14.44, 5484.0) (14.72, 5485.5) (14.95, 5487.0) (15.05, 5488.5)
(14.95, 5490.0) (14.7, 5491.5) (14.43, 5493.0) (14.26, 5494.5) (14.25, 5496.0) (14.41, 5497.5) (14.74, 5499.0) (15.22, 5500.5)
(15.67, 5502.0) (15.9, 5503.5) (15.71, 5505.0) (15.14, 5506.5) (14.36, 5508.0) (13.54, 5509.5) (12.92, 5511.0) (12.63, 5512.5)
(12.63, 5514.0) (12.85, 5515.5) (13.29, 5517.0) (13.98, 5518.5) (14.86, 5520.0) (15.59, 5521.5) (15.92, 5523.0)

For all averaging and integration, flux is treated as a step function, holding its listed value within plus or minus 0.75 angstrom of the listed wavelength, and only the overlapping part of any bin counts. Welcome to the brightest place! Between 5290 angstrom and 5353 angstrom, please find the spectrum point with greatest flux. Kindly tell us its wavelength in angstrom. 5310.0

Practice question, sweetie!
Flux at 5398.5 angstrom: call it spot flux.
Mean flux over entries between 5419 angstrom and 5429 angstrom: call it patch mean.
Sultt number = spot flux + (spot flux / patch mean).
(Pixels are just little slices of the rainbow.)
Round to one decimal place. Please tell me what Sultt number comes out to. 14.9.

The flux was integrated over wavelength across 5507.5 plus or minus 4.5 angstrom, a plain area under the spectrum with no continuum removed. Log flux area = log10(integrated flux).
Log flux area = 2.12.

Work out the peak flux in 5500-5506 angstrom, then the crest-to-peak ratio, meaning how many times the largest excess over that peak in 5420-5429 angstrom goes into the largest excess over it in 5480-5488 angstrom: 7.3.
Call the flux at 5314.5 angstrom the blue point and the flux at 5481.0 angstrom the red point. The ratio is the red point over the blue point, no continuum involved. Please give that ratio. 0.93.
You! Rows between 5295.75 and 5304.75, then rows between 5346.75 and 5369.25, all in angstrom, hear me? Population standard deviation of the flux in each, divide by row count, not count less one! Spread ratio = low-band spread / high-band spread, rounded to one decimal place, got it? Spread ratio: 1.9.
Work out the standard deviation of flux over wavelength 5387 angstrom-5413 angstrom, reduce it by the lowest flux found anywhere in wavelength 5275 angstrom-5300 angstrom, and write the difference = -12.4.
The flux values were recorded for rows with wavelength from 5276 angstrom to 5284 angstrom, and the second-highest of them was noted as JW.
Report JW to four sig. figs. 15.60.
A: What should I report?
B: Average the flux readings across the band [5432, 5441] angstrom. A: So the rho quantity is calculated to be 14.64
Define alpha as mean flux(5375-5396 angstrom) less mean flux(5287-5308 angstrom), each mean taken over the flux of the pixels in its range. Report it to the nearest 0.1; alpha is 0.8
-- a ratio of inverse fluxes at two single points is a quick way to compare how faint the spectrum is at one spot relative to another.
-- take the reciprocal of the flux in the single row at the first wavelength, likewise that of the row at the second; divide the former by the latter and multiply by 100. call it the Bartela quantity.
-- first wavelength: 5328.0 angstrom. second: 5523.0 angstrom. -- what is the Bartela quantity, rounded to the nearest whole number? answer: 115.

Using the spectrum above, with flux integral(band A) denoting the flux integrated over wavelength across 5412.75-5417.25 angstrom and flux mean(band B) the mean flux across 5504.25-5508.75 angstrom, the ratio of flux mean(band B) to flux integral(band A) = 0.220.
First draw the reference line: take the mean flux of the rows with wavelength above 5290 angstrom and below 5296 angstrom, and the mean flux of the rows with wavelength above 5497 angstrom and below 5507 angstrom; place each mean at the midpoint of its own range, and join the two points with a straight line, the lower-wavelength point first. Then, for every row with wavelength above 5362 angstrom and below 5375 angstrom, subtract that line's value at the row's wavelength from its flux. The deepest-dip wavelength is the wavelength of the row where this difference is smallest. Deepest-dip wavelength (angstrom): 5370.0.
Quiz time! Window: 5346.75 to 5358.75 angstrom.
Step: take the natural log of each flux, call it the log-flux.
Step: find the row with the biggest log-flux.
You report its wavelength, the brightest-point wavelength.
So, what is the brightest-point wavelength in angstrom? 5356.5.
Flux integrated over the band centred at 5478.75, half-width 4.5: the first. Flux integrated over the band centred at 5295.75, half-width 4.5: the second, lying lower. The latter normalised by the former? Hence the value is 0.93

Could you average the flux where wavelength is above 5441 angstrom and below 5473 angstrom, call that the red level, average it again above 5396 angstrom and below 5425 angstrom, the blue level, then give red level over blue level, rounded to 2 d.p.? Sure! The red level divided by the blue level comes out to 1.00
